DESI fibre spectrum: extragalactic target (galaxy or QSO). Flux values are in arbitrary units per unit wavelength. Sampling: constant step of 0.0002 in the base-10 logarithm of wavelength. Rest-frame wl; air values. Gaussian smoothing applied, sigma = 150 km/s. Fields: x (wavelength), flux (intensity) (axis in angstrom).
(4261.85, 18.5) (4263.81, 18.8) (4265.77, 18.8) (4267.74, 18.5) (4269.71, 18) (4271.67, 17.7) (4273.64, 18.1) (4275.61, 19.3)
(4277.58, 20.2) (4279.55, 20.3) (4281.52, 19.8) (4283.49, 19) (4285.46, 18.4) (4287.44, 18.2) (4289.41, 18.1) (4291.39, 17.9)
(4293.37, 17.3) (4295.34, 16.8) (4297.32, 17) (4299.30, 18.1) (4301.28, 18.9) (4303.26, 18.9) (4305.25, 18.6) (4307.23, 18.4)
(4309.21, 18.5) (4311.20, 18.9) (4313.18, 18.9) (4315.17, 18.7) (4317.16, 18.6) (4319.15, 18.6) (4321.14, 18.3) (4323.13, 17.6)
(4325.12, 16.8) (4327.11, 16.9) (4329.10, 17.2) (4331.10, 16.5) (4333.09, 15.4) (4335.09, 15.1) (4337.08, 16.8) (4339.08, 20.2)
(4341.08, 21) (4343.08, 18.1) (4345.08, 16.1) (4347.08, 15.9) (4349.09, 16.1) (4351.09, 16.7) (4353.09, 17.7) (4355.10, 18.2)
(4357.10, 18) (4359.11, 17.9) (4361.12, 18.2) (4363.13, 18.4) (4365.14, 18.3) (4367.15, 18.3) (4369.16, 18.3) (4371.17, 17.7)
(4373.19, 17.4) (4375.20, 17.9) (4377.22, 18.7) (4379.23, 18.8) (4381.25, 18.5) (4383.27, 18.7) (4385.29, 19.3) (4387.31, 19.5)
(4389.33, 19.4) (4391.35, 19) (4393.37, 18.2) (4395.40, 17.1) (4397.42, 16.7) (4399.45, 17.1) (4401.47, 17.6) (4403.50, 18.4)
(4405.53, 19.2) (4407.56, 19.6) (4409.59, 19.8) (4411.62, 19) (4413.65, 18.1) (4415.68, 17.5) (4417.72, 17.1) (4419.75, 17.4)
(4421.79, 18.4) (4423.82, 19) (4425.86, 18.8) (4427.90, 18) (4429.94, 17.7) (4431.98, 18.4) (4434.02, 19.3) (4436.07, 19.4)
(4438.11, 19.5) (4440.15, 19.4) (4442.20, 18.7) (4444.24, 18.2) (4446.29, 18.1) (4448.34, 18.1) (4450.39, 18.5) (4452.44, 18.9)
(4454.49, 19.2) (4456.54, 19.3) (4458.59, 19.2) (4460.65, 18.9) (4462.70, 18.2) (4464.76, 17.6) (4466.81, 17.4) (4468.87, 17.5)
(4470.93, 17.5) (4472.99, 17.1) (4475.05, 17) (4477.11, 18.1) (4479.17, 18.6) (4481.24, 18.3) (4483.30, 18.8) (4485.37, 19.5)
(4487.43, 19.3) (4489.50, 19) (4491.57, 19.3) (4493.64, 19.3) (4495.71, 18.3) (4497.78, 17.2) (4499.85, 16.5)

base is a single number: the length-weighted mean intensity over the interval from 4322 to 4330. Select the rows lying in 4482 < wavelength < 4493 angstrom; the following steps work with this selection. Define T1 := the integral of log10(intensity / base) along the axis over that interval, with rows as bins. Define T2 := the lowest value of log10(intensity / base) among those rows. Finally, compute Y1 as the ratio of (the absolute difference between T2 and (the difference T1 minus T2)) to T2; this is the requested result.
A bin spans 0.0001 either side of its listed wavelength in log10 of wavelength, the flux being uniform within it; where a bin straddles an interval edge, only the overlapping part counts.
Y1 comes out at 11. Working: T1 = 0.5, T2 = 0.040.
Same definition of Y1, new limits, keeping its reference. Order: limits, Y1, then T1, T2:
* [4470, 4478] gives -14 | 0.0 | -0.004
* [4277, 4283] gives 4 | 0.4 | 0.062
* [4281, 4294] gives 105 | 0.4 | 0.004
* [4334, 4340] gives -2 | 0.0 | -0.056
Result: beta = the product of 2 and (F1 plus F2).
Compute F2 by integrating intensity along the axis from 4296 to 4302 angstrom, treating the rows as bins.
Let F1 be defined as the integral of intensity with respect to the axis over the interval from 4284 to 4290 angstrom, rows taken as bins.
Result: 434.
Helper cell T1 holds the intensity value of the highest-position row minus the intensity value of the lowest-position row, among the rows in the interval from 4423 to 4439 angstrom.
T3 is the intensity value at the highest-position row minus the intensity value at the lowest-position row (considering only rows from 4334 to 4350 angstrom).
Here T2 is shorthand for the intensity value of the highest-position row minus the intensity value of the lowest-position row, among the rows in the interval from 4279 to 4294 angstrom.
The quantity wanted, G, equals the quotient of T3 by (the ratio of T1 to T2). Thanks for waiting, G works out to -6.0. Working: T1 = 0.5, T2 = -3.0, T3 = 1.00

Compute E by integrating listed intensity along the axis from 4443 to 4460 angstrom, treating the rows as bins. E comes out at 318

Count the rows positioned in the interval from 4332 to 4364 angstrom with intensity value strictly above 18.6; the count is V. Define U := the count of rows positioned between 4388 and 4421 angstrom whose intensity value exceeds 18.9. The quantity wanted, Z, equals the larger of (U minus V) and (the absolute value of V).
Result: 4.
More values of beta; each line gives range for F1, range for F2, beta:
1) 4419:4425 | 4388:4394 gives 447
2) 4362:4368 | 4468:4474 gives 428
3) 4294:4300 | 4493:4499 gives 425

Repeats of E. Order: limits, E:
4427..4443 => 301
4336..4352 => 282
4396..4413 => 313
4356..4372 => 290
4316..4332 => 281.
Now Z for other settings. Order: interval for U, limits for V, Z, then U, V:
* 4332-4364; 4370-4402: 7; 2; 7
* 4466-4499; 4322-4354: 3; 5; 2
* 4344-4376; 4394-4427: 6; 0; 6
